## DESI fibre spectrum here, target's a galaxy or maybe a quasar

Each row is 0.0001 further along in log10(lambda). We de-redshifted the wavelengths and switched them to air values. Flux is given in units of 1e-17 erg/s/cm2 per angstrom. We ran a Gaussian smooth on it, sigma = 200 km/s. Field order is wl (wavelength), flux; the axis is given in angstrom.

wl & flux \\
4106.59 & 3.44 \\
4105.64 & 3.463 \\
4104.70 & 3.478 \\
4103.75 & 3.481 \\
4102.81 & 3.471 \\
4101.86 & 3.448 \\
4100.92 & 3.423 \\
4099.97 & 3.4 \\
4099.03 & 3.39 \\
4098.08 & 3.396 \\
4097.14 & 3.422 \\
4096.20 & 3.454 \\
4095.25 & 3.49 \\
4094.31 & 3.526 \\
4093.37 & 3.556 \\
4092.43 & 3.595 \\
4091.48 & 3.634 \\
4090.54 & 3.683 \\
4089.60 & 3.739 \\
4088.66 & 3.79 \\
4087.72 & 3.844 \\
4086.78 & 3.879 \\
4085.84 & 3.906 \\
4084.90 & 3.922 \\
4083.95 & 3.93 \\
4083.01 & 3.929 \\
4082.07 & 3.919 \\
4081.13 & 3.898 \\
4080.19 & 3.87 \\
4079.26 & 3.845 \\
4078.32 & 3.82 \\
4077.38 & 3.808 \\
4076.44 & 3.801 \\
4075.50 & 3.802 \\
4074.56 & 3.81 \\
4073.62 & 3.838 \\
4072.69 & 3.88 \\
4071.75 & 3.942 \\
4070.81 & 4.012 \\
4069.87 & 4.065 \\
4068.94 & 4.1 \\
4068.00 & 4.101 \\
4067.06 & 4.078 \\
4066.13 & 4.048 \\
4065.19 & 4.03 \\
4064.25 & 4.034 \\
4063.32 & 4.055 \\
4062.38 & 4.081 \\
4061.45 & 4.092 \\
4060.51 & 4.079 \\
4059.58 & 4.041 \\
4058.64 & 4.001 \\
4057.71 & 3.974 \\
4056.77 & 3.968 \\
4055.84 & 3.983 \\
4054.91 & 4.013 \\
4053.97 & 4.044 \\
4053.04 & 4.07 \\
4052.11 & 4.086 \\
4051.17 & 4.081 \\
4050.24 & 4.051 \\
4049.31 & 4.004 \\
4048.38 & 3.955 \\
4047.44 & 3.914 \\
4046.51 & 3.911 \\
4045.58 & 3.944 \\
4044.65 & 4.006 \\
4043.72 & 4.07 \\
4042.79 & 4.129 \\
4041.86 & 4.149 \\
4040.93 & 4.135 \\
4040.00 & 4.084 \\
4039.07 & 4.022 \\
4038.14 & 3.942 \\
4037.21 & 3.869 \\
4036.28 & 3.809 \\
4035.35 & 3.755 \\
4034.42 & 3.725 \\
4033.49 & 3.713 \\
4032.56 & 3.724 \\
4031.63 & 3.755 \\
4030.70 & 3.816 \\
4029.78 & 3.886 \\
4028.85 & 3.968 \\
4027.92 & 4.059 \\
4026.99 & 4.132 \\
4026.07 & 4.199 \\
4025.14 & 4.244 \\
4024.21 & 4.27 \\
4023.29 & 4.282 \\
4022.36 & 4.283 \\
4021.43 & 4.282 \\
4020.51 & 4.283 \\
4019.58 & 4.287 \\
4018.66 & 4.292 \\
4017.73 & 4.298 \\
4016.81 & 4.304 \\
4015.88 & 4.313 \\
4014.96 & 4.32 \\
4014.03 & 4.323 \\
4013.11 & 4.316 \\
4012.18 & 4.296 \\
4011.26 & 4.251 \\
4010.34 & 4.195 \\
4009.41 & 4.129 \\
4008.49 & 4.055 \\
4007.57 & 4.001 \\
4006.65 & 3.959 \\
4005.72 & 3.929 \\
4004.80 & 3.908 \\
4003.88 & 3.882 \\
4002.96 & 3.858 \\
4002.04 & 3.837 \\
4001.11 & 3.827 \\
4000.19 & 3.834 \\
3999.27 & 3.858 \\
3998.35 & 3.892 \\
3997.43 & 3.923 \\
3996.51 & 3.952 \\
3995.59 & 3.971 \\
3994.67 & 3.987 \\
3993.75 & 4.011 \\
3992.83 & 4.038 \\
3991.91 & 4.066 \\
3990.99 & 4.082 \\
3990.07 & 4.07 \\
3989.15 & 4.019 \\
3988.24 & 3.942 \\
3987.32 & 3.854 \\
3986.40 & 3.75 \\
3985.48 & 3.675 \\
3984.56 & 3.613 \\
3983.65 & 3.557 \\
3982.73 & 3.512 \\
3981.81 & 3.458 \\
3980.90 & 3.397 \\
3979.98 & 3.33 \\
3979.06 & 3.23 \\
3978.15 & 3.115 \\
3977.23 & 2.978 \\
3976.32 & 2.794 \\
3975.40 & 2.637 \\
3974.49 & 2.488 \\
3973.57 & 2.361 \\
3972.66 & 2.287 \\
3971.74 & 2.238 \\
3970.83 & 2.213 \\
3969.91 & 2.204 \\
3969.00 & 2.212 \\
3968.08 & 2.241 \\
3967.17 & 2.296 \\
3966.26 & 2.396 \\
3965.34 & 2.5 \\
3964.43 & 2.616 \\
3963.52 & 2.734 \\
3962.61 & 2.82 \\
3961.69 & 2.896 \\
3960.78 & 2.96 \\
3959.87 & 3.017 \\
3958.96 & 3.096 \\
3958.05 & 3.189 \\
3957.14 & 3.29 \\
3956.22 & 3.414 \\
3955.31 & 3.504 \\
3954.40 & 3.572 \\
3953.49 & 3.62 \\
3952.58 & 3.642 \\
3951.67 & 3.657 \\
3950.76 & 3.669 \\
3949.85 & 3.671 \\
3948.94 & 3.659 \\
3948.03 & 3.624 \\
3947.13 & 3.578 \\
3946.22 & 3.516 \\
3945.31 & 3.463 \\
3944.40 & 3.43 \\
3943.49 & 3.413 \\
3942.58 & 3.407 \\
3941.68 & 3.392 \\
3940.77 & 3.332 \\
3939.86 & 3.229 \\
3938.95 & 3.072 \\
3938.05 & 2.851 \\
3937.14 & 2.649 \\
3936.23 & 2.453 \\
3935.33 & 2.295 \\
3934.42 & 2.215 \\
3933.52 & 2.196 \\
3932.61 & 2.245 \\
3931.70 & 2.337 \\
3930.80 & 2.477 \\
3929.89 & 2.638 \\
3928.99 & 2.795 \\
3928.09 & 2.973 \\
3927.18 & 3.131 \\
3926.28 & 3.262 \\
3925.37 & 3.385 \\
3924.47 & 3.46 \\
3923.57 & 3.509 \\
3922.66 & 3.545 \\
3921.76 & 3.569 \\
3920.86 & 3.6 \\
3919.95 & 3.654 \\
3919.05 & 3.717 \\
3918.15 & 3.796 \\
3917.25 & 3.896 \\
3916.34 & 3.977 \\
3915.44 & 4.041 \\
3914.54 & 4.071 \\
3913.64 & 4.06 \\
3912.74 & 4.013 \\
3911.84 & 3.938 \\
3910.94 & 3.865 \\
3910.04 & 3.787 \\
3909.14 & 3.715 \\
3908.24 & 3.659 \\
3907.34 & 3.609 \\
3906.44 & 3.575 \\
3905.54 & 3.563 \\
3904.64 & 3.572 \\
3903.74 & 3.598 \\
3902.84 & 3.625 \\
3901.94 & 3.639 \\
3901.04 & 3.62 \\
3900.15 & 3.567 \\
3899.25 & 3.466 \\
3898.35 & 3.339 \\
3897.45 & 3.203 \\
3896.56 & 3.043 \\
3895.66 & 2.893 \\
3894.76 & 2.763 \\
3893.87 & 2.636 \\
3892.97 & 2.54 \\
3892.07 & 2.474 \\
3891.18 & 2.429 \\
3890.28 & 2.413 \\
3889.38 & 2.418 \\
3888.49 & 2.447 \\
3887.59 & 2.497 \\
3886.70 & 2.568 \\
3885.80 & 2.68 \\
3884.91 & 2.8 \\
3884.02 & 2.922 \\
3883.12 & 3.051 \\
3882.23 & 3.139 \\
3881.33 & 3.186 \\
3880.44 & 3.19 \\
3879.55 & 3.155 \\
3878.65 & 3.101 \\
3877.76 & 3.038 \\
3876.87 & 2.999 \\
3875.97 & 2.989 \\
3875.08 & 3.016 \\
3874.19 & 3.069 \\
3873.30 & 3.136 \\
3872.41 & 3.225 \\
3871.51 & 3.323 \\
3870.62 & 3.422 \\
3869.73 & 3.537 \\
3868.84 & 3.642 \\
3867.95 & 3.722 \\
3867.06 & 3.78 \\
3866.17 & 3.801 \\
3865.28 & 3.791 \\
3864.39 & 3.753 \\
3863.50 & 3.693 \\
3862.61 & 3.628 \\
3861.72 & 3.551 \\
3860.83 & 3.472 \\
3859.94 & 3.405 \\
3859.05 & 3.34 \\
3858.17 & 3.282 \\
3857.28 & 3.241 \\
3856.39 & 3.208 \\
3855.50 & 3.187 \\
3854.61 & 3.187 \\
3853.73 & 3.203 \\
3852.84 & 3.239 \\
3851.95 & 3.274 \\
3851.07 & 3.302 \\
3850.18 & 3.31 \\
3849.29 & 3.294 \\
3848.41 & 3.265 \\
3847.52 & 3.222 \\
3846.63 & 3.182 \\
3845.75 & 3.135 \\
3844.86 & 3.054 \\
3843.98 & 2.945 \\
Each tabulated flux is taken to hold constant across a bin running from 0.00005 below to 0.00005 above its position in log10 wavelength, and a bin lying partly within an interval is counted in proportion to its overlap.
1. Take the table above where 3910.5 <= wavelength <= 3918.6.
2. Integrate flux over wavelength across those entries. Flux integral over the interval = 32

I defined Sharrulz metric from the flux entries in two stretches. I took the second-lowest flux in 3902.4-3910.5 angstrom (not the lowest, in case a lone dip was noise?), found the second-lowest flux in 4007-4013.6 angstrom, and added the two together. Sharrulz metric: 7.63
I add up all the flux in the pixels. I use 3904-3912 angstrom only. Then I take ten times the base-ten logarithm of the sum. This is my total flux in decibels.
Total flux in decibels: 15.2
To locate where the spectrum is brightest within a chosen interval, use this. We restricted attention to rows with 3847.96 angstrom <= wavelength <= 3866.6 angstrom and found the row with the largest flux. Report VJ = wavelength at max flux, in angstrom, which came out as 3866.17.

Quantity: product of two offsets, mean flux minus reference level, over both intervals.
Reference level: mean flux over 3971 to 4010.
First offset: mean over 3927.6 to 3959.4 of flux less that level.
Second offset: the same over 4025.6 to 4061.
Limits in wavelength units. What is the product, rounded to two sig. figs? -0.18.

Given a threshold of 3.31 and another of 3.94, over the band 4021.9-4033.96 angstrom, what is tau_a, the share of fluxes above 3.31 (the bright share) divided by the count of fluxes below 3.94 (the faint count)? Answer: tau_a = 0.20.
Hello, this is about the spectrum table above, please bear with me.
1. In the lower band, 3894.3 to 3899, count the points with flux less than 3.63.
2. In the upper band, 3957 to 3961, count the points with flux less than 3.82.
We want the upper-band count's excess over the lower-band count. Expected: 0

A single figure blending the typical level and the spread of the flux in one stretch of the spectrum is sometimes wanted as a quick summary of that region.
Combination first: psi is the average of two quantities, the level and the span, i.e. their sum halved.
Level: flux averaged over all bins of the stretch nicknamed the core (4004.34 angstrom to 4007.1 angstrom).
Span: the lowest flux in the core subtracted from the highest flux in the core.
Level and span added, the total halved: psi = 1.99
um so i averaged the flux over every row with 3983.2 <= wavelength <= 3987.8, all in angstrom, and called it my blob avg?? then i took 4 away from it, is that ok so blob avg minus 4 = -0.31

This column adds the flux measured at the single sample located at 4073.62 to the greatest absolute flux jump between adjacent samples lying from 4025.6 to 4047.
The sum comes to 3.93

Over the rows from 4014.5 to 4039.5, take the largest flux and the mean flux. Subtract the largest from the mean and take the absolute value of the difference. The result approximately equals 0.25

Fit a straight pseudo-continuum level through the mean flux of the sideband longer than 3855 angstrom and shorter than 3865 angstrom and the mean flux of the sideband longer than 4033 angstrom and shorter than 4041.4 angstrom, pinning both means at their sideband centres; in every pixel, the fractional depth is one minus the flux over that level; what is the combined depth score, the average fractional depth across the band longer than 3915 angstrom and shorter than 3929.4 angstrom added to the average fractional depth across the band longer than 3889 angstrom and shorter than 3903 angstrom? 0.17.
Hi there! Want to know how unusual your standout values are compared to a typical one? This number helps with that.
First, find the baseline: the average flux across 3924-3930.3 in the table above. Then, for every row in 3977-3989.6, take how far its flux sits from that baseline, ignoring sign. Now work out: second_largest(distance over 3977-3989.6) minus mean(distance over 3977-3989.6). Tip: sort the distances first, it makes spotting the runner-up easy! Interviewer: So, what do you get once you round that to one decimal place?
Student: 0.4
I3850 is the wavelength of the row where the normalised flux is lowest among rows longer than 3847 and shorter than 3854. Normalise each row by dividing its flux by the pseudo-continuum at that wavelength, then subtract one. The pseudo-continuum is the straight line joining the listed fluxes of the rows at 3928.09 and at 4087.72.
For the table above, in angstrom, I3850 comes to 3853.73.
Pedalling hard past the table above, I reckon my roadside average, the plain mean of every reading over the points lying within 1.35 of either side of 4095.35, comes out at 3.49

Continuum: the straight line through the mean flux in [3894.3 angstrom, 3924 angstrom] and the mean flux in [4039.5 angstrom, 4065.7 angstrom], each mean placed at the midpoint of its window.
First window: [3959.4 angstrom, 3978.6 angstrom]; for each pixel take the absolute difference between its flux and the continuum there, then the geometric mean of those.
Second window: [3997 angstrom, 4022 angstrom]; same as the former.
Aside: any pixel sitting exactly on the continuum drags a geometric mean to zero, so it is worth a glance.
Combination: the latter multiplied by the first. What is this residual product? 0.14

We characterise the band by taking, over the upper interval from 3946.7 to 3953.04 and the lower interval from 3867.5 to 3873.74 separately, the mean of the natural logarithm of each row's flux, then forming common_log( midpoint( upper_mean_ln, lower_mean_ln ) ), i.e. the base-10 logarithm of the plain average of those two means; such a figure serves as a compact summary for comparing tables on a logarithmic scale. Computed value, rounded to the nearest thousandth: 0.101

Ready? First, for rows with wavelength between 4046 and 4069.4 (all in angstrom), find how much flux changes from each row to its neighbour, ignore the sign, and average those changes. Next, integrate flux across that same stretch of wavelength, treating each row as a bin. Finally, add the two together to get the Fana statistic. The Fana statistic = 94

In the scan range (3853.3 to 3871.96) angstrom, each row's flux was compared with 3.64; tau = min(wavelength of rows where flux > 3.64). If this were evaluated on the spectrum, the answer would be 3863.50 angstrom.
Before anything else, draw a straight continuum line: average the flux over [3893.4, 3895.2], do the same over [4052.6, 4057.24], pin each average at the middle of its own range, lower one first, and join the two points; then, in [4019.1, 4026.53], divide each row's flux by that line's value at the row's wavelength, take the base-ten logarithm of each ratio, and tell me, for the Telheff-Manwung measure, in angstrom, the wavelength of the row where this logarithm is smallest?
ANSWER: 4026.07 angstrom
